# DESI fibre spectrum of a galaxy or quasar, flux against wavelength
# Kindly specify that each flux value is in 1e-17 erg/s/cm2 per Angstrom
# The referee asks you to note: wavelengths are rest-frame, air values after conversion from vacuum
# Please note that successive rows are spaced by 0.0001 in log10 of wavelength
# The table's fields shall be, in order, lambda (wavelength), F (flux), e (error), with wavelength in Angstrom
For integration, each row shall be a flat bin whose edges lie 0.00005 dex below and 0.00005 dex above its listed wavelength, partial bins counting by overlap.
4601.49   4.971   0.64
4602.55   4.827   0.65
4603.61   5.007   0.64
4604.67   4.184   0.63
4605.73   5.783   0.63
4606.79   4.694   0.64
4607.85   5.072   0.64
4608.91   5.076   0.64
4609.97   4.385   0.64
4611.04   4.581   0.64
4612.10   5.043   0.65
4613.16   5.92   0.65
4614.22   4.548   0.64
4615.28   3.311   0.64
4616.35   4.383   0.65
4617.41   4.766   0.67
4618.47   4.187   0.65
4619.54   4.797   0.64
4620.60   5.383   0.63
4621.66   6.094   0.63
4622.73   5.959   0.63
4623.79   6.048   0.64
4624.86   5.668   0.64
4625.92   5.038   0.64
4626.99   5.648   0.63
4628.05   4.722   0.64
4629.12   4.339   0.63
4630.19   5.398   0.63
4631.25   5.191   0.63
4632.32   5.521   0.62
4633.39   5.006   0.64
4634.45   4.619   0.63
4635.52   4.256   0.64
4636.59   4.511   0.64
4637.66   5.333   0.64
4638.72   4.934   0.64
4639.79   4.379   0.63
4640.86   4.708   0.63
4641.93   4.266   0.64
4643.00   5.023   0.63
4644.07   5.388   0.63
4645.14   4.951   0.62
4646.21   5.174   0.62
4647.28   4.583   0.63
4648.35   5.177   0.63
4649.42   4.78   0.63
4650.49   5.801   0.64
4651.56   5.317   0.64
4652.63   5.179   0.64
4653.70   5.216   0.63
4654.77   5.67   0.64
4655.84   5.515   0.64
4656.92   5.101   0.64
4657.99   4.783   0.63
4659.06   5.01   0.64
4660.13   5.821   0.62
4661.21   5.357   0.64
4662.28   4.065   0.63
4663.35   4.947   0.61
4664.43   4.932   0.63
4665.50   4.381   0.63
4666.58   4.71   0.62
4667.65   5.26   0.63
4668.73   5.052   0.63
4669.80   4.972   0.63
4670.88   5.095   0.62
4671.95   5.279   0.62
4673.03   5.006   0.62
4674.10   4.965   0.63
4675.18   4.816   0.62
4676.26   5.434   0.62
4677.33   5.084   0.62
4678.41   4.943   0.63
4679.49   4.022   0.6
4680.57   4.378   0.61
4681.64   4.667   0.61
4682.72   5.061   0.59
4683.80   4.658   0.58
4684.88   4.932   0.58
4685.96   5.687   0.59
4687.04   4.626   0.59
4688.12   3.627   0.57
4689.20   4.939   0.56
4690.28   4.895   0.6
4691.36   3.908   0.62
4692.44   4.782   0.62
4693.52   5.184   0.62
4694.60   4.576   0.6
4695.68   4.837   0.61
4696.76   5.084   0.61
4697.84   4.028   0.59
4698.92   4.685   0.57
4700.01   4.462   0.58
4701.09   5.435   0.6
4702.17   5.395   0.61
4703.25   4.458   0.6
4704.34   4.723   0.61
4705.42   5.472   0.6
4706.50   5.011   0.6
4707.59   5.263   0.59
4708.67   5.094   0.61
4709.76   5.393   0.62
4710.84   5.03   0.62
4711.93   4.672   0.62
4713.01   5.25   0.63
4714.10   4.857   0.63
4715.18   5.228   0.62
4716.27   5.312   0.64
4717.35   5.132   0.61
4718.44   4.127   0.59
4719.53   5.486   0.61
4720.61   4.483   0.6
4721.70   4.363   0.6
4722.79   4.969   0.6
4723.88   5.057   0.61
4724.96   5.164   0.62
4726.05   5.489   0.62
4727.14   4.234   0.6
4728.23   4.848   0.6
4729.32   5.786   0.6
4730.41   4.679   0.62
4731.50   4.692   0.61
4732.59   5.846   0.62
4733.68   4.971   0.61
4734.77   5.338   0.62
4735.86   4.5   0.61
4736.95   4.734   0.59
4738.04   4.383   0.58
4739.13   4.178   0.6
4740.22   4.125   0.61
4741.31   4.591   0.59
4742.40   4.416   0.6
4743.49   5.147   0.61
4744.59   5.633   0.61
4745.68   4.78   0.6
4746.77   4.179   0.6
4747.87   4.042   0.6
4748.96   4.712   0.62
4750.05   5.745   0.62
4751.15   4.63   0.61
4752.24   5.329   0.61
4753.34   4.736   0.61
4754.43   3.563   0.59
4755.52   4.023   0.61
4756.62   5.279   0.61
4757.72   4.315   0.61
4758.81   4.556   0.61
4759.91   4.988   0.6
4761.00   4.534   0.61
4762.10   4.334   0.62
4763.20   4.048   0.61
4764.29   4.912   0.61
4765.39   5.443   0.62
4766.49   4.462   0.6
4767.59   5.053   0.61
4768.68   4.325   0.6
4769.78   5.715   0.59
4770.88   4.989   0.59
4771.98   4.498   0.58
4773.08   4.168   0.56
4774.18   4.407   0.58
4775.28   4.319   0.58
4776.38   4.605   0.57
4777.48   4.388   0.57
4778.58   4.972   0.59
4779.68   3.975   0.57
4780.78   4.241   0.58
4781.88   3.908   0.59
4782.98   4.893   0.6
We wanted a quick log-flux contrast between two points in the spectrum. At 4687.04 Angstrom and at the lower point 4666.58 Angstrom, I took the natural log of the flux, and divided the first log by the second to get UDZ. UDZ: 0.99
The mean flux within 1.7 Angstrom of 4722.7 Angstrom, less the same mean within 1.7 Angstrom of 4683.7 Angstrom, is -0.1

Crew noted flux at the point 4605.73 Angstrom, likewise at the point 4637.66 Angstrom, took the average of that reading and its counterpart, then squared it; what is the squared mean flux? 31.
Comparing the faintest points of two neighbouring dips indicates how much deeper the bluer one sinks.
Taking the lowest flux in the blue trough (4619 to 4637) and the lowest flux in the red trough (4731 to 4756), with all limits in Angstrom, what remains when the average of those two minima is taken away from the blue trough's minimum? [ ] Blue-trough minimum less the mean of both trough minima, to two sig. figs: 0.35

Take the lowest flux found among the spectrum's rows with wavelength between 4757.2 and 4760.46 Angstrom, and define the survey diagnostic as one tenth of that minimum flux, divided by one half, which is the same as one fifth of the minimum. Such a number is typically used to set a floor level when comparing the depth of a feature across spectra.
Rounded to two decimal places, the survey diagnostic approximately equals 0.86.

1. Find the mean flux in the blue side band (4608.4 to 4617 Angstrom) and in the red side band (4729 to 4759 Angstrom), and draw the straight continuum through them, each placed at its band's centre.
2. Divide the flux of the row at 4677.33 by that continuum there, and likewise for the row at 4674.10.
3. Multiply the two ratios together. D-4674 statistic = 1.1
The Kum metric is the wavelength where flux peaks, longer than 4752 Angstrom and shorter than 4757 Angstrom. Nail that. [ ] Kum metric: 4752.24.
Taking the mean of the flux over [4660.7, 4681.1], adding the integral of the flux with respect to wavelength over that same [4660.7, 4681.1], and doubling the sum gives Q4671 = 209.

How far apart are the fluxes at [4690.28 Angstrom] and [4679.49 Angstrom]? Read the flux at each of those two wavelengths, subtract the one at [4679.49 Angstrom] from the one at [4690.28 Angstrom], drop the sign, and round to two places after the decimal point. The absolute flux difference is 0.87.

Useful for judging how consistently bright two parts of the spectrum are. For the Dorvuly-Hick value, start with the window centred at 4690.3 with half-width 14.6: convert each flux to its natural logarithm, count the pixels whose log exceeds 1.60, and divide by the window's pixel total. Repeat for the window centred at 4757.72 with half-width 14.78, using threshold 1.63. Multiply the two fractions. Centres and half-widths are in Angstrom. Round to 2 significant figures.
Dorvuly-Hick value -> 0.077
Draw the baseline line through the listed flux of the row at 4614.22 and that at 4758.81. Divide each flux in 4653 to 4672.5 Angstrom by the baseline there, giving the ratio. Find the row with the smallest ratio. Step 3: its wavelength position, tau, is 4662.28 Angstrom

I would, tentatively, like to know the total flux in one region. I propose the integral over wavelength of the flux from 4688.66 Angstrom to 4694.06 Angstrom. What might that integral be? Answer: 25.6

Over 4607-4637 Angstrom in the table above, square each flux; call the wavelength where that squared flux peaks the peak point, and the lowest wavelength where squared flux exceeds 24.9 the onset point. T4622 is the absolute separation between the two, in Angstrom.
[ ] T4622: 13.8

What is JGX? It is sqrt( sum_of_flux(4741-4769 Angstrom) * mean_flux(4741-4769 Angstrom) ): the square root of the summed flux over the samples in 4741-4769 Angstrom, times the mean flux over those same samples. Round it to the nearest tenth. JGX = 23.9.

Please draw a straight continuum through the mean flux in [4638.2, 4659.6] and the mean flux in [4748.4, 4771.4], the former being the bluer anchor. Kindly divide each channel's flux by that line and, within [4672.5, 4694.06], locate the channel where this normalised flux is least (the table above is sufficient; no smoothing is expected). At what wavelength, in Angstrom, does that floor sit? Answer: 4688.12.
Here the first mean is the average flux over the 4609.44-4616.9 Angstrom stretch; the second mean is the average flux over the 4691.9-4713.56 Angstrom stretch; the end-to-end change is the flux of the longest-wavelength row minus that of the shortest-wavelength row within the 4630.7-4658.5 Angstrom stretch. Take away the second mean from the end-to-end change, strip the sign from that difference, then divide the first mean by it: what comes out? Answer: 0.86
